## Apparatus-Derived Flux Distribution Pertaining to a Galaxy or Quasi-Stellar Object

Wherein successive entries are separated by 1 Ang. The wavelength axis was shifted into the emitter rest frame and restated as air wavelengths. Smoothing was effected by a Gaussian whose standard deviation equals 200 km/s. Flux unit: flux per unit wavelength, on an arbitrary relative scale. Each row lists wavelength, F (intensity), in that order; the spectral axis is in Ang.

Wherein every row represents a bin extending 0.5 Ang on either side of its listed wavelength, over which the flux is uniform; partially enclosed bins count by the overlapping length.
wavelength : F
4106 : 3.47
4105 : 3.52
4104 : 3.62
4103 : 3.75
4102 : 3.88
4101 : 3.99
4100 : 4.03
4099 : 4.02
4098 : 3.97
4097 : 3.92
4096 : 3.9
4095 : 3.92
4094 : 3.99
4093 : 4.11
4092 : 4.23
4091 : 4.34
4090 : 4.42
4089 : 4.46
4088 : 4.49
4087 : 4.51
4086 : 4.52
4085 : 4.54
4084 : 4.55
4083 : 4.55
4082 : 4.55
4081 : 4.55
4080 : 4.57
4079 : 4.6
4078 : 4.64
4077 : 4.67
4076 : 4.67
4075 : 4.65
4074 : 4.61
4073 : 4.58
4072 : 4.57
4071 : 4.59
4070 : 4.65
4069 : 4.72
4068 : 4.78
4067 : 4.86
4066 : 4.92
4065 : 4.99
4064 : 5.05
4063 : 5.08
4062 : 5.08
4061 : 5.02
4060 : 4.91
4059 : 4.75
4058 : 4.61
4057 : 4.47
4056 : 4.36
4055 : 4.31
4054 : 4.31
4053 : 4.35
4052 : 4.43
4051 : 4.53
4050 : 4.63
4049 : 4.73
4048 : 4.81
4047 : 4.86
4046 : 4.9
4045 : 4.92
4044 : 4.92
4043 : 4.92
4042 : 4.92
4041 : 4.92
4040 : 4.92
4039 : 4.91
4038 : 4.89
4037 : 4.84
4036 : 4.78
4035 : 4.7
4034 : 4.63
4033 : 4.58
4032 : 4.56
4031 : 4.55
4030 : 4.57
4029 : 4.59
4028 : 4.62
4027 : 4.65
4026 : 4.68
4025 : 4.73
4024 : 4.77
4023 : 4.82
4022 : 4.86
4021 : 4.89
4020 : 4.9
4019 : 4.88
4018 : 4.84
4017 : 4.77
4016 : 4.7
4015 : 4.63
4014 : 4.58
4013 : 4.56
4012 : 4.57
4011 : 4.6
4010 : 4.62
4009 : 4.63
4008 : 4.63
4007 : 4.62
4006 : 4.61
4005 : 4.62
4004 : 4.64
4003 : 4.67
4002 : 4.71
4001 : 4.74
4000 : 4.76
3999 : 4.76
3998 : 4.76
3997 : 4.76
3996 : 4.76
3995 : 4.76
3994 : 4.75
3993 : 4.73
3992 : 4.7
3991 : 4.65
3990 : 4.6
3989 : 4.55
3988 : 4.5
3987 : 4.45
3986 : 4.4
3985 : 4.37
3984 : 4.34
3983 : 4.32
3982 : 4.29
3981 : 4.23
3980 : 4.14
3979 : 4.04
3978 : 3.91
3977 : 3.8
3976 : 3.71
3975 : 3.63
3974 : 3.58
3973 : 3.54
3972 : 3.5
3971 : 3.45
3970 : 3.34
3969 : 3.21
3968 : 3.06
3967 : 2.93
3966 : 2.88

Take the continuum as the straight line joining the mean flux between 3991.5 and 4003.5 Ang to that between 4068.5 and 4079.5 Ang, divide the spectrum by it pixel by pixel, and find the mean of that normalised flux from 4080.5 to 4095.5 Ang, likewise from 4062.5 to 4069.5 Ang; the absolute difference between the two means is 0.11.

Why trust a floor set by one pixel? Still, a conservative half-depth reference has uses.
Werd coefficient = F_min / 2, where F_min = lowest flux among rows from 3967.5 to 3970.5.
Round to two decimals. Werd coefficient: 1.53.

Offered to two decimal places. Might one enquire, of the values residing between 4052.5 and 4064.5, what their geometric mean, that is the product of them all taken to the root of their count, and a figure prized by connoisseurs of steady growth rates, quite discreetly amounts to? 4.68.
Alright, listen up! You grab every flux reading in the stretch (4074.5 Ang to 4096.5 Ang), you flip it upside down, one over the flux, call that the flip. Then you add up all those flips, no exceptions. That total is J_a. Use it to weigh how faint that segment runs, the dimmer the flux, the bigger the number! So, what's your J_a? 4.98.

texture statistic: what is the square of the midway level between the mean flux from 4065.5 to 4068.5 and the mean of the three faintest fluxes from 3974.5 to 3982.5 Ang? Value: 18.3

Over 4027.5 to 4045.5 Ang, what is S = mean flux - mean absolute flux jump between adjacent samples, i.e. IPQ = 4.74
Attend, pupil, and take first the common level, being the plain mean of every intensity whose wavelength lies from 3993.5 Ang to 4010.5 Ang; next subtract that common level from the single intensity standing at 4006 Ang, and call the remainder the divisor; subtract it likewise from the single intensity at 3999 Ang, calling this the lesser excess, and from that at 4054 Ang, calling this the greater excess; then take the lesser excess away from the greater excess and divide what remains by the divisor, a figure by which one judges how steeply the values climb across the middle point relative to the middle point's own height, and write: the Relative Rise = 5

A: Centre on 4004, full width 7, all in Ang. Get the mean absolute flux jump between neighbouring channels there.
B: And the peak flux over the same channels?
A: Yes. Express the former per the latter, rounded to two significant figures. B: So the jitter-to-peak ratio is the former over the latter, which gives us 0.0049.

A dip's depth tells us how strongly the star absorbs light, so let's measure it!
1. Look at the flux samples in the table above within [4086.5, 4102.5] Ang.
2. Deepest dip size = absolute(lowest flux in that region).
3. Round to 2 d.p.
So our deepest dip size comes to 3.88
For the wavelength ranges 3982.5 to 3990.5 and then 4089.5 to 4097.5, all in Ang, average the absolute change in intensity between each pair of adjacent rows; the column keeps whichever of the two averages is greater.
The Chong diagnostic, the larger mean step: 0.077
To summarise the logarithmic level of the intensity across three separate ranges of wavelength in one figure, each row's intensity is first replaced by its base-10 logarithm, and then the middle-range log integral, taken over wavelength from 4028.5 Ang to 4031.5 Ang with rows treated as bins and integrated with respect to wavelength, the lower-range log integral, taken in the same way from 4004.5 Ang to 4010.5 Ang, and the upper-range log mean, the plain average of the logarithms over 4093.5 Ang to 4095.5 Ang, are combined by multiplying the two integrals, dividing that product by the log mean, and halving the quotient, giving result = 6.6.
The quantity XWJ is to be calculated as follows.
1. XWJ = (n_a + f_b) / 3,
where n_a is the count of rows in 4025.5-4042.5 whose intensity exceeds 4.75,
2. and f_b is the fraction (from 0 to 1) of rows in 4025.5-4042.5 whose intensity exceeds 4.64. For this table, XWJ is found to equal 2.5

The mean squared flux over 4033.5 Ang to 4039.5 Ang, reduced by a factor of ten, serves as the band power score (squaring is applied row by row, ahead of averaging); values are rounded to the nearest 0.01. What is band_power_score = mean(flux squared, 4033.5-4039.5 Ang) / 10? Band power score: 2.30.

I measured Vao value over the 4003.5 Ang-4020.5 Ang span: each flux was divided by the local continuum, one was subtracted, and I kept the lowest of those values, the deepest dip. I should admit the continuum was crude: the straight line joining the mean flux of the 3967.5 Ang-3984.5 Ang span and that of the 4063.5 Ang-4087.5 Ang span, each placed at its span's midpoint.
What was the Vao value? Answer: 0.11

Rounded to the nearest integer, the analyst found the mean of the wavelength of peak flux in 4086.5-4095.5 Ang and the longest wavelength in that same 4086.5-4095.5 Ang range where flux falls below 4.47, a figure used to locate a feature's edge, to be 4091 Ang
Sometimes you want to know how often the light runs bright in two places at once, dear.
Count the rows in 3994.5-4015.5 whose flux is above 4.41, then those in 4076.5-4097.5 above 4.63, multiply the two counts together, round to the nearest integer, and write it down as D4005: 42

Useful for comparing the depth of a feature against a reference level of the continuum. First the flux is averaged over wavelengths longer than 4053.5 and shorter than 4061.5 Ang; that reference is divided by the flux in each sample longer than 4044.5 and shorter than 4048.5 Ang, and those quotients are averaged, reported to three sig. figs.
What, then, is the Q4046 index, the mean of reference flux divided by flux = 0.943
